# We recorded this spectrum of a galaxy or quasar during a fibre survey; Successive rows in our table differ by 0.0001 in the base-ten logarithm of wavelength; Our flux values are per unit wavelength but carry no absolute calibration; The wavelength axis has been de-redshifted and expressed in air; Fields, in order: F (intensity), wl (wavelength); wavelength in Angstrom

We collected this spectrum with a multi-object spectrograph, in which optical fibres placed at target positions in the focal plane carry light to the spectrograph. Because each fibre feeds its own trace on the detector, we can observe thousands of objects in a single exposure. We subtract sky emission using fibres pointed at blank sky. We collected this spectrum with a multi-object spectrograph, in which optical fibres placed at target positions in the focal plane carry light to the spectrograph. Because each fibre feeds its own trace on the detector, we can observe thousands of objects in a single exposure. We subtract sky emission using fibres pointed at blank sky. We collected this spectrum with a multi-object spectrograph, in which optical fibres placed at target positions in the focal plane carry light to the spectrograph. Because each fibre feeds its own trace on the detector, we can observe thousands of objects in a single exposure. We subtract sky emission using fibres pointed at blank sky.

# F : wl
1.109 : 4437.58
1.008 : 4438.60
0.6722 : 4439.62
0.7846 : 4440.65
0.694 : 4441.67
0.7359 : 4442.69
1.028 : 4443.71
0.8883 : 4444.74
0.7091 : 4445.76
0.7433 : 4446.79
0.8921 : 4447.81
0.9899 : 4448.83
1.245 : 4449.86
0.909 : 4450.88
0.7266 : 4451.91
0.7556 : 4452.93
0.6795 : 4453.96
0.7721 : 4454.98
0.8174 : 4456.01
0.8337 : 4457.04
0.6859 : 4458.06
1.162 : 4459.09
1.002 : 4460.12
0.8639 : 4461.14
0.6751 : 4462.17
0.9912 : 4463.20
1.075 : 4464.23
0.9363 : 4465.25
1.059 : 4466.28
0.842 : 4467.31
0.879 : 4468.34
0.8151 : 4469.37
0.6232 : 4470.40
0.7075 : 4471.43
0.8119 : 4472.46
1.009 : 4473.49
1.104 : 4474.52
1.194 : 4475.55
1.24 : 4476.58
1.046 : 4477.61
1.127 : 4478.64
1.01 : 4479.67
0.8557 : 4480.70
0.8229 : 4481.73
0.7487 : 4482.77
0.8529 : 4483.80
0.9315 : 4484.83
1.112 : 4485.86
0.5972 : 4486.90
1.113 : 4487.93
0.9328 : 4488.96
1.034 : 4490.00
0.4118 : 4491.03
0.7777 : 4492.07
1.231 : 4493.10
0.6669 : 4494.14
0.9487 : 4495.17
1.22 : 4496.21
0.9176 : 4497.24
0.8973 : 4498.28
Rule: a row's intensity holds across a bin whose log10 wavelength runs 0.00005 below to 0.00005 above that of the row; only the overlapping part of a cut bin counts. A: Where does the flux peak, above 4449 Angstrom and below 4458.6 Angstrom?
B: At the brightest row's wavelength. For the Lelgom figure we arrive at 4449.86 Angstrom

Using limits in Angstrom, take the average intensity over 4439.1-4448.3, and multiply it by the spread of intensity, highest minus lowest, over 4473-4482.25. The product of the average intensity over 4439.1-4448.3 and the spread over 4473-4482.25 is 0.331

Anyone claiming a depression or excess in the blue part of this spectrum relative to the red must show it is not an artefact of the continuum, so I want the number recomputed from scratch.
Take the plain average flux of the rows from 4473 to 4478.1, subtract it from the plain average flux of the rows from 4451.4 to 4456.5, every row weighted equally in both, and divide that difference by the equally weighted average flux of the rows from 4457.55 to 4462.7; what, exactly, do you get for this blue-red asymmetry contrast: -0.42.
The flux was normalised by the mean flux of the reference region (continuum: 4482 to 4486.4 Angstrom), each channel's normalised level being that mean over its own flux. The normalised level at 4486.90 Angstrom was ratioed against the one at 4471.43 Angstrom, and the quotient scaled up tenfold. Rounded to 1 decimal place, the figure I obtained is 11.8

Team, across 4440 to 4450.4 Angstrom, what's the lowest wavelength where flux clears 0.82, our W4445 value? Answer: 4443.71 Angstrom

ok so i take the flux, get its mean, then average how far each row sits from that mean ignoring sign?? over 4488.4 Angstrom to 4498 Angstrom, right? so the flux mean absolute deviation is 0.190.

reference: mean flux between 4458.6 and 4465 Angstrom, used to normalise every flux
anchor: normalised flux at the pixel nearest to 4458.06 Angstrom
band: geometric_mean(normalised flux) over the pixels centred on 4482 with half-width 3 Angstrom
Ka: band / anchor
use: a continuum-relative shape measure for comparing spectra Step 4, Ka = 1.3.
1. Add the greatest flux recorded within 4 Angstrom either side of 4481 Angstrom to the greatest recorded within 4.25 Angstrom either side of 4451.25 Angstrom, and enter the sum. 2.37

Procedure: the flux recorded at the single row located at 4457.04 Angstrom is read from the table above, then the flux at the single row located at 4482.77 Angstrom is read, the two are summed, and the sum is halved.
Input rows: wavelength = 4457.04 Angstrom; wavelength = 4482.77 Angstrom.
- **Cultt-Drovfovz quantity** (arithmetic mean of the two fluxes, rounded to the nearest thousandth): 0.791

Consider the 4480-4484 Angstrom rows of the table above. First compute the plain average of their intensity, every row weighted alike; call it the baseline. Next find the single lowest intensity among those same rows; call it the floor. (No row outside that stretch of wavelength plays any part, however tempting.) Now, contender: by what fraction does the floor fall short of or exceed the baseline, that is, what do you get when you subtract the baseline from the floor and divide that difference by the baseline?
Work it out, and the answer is -0.09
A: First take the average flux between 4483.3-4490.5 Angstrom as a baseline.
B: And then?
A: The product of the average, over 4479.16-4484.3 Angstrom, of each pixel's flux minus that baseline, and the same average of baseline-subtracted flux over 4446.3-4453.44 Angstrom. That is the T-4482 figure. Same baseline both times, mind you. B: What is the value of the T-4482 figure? 0.0036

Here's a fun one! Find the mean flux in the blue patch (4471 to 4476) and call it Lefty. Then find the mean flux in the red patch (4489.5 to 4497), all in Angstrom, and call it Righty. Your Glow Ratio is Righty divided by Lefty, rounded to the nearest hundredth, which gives 0.93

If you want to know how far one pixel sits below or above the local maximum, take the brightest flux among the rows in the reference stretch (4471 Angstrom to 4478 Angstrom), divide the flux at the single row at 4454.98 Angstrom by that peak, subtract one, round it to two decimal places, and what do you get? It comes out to -0.38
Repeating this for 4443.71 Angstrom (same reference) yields -0.17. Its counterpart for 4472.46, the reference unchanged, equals -0.35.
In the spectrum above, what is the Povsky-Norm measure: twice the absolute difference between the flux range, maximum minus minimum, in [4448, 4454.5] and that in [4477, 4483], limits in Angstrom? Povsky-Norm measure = 0.4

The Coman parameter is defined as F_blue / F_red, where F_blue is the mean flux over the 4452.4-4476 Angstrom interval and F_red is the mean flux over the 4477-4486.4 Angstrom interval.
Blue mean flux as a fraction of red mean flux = 0.93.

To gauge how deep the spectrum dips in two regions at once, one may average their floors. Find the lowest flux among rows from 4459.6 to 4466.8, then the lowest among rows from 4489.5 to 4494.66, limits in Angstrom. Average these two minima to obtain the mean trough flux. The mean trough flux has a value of 0.54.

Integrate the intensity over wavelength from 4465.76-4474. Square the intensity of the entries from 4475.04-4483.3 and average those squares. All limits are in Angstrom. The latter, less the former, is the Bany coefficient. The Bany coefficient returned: -5.9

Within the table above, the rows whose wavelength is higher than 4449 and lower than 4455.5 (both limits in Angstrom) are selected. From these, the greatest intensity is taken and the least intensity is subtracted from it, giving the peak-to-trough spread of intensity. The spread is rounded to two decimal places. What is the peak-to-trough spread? 0.57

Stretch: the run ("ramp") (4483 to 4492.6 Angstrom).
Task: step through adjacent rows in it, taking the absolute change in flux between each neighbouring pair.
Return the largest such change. 0.62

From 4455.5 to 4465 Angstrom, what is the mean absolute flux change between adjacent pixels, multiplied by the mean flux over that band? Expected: 0.172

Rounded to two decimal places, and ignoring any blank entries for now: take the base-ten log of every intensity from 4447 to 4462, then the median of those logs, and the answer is -0.07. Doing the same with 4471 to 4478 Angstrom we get 0.02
